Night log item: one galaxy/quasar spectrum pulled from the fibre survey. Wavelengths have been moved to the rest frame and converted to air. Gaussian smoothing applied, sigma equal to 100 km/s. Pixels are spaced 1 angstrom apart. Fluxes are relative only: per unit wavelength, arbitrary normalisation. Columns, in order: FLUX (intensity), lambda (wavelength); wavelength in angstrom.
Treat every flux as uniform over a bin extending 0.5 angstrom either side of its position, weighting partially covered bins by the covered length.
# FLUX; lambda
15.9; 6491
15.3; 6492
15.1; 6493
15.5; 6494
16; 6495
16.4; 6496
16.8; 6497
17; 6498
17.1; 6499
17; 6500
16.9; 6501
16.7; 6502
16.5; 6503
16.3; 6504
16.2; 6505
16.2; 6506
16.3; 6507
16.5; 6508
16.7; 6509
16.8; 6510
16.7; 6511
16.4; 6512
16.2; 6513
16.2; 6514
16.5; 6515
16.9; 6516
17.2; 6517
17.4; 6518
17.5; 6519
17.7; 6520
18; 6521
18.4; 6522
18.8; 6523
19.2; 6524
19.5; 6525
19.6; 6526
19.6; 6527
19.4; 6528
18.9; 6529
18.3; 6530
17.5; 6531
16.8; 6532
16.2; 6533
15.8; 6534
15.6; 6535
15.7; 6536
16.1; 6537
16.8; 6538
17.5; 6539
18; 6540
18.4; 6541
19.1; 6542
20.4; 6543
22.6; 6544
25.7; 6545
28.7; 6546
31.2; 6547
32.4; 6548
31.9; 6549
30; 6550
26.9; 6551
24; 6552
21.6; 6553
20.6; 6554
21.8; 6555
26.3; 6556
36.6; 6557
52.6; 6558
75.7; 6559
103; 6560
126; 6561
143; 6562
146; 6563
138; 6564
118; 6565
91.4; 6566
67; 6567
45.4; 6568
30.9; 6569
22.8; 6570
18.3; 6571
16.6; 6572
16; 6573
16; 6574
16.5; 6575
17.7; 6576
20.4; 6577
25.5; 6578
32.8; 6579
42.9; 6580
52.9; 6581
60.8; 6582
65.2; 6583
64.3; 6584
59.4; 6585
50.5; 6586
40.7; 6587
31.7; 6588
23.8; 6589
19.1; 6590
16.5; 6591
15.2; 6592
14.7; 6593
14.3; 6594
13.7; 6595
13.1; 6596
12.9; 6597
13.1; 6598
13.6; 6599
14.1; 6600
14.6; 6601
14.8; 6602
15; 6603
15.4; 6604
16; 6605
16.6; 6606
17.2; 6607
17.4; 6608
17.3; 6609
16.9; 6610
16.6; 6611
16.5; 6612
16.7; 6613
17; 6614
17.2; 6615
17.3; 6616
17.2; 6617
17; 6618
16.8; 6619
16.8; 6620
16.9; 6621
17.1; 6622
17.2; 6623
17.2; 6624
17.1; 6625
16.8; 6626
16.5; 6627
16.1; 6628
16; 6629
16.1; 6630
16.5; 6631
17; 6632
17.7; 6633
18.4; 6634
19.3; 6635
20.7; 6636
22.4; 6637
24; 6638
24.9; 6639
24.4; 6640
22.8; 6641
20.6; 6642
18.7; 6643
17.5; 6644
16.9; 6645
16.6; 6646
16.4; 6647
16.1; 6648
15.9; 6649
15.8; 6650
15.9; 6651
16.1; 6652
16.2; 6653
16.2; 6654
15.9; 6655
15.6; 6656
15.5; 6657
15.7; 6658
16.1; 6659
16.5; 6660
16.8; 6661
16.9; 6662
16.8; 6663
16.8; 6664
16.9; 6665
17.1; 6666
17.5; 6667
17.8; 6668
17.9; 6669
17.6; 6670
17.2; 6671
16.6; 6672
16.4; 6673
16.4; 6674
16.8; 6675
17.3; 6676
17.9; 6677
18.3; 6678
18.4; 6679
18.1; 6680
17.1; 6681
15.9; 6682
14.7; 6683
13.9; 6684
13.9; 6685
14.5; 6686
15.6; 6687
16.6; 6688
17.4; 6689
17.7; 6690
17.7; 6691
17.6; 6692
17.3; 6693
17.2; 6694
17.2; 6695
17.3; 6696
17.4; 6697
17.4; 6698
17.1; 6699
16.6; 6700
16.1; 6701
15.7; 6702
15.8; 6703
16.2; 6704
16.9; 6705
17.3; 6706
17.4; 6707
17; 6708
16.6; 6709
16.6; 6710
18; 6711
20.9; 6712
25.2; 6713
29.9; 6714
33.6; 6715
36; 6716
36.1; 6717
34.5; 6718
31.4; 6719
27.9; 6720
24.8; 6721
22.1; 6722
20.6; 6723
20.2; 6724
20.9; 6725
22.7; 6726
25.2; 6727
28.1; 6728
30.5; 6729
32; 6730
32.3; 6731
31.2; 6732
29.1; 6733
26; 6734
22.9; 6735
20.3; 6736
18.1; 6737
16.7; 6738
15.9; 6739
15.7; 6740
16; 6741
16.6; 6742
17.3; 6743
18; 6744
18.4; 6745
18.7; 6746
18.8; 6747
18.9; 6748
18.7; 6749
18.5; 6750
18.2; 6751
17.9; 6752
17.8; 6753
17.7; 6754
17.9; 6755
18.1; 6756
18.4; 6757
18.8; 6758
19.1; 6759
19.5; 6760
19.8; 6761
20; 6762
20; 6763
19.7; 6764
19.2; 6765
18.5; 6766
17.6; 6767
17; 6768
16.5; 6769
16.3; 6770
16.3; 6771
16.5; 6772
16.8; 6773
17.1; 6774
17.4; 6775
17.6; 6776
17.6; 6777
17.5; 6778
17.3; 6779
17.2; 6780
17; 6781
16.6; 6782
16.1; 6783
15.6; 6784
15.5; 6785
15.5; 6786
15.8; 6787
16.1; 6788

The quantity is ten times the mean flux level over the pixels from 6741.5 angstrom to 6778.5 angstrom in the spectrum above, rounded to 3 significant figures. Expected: 181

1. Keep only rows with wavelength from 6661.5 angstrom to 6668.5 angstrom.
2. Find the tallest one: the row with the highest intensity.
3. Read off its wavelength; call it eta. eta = 6668 angstrom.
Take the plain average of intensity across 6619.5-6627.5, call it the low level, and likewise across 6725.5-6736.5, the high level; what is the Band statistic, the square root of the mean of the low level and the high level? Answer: 4.70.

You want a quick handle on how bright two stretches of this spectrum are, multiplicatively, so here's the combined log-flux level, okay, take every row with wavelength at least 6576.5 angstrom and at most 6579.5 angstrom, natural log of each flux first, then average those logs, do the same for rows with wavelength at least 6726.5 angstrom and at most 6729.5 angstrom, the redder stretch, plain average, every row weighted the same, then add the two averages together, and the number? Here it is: 6.6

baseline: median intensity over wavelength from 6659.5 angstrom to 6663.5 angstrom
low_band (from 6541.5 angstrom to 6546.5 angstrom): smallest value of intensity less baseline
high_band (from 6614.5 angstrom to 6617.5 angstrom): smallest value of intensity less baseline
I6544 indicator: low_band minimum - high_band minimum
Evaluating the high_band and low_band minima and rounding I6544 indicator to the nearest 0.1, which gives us 1.9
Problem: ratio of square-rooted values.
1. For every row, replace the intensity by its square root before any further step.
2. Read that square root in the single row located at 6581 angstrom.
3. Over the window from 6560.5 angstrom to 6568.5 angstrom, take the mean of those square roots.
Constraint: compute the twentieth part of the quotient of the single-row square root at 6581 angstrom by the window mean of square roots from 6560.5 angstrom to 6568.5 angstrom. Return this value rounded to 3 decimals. 0.035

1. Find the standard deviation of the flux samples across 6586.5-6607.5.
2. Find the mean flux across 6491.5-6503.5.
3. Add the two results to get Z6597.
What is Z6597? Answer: 23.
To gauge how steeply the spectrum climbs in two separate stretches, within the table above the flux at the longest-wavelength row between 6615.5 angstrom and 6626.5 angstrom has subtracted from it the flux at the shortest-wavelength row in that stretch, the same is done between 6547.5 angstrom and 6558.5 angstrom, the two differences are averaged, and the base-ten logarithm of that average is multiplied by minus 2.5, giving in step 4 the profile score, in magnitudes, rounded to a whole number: -2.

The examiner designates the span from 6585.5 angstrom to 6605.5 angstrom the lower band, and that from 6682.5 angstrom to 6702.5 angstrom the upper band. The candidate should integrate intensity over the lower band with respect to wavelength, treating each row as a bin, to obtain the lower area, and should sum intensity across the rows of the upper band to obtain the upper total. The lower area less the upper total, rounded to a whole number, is 54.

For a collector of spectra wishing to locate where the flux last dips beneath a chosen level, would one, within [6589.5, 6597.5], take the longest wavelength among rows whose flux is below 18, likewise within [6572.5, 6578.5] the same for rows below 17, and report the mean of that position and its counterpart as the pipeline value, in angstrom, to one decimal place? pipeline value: 6586.0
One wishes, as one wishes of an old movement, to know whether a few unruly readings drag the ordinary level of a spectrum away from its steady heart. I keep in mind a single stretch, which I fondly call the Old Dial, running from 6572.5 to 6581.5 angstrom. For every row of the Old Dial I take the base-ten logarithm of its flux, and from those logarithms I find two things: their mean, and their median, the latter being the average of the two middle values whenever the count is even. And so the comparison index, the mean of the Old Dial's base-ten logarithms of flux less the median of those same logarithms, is 0.075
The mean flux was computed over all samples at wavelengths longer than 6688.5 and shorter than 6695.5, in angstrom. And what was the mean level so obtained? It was 17.4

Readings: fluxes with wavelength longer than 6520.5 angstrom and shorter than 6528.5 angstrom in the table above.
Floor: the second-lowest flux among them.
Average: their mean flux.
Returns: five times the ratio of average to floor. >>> 5.18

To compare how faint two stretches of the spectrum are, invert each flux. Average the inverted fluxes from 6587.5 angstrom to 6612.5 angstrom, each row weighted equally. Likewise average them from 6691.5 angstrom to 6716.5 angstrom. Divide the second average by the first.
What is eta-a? 0.86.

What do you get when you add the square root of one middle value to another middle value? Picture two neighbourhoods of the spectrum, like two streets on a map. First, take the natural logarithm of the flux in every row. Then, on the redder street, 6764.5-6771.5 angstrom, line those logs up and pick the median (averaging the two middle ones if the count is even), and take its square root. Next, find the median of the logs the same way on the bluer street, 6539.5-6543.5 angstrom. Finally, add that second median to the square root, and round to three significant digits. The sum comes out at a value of 4.61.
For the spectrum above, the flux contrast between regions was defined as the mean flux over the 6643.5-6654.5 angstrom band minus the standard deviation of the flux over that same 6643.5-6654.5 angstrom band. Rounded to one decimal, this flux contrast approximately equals 15.8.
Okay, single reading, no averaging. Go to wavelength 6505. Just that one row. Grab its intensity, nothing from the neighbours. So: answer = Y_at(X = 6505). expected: 16.2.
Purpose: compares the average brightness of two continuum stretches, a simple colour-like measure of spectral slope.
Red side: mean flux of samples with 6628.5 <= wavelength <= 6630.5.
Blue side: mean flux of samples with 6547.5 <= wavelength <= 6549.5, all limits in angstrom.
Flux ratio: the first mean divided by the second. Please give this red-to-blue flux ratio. 0.50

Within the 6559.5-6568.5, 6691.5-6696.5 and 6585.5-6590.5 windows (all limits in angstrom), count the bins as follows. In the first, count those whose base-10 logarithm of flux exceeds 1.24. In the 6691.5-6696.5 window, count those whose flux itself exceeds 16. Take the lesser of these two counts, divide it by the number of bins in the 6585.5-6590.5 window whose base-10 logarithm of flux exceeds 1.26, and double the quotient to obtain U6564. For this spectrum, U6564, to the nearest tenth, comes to 2.0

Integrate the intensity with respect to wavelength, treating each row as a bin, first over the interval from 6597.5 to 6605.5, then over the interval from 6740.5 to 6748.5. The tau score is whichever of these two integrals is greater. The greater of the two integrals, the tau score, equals 143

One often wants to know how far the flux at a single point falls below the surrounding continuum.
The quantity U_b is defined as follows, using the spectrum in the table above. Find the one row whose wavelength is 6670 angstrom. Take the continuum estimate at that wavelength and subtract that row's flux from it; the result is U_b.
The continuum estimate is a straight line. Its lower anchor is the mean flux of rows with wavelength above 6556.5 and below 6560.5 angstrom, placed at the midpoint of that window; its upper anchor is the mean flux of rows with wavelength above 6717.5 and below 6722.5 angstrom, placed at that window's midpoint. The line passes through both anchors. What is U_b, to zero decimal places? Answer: 23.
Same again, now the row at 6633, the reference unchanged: 31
